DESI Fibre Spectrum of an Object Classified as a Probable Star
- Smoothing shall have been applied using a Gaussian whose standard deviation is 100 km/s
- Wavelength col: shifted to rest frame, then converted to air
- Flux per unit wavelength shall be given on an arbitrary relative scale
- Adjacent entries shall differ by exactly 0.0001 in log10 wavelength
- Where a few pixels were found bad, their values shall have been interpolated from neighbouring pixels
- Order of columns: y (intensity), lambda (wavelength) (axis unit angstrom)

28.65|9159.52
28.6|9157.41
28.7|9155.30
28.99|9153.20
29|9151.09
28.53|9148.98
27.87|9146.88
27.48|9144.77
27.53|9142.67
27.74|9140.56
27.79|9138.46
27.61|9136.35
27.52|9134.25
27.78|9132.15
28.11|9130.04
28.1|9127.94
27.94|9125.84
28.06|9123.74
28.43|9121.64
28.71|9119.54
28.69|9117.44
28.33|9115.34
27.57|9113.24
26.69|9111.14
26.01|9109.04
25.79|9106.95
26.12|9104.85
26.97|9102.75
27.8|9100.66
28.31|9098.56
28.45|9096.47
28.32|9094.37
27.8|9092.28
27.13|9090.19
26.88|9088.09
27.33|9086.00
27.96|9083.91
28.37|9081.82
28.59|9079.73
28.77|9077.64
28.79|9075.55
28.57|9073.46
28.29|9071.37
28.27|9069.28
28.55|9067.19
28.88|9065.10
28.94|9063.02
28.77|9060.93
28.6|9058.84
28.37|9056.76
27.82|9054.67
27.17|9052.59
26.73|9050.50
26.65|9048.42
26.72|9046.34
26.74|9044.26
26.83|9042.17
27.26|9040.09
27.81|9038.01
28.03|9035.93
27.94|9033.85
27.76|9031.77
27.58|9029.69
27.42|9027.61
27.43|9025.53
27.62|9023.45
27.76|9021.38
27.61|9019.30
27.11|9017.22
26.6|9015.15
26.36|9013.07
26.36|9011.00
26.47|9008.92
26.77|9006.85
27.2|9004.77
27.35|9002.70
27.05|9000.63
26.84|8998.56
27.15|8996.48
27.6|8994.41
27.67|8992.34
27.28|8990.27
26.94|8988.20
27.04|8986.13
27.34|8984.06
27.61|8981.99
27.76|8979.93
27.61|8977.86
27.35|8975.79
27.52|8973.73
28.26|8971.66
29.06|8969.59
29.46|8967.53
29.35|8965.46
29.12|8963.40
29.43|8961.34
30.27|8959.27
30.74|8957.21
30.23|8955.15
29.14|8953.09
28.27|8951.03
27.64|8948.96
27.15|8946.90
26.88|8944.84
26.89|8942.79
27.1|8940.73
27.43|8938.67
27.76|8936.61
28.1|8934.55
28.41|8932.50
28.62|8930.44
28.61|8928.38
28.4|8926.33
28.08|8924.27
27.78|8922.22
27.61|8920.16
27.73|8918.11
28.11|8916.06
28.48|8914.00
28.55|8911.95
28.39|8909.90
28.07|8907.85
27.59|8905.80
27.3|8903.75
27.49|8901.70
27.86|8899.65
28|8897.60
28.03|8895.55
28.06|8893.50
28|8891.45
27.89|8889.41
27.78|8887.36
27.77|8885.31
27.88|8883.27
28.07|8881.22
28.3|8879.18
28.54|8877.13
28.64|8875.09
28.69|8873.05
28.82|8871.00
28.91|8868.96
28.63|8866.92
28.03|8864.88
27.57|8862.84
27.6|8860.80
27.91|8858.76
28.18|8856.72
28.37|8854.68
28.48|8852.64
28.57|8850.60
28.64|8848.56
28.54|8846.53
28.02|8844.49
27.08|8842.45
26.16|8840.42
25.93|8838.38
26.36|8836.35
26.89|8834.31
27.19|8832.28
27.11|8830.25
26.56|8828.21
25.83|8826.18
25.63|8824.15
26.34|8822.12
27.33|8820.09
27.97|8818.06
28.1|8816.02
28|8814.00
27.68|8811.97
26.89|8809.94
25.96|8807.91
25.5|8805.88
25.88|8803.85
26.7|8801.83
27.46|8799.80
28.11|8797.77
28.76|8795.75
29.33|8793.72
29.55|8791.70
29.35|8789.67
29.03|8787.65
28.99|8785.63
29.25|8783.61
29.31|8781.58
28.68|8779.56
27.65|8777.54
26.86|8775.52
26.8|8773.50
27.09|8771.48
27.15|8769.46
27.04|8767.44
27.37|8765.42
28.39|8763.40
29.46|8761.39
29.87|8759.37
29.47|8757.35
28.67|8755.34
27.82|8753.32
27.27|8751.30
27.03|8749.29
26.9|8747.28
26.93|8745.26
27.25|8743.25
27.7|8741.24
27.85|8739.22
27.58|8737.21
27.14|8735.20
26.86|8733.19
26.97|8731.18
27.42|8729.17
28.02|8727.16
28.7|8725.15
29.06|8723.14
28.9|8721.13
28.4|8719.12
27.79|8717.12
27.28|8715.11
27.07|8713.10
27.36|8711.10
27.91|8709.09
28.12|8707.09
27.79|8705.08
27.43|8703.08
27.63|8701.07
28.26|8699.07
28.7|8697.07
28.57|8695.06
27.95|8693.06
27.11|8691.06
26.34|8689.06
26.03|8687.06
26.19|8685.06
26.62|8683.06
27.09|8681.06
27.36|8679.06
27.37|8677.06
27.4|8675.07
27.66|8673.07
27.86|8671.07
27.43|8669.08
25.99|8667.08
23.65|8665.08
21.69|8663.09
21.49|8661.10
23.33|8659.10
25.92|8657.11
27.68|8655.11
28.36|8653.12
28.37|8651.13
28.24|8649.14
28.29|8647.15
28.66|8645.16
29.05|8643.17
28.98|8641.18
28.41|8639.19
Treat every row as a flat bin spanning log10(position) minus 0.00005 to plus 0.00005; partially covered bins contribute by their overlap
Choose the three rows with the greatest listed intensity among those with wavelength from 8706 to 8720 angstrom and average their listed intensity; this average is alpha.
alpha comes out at 28.14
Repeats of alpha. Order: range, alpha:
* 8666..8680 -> 27.65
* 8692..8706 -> 28.51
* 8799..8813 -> 27.34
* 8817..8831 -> 27.47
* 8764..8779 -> 27.39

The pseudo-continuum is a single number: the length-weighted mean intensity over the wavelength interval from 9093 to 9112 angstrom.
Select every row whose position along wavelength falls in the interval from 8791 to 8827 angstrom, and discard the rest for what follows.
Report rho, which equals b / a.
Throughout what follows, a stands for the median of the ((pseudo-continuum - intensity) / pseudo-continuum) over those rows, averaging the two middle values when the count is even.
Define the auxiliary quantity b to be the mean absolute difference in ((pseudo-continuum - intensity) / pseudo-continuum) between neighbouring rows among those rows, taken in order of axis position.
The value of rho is -2.5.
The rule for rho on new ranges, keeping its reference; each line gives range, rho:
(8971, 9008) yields -1.7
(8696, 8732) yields -0.6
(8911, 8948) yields -0.3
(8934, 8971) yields -0.3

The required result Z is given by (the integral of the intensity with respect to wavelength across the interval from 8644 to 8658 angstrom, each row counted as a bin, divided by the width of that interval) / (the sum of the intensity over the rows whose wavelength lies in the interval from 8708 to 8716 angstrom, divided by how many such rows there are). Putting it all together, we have 1.02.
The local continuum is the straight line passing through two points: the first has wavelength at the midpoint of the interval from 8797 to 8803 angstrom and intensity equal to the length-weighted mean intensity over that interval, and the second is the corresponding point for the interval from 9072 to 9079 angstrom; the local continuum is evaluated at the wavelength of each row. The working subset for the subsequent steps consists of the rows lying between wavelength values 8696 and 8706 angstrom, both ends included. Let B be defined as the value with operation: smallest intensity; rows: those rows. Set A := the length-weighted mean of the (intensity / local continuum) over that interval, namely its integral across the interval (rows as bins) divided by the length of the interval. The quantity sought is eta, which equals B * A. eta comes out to 28.5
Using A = 1.04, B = 27.43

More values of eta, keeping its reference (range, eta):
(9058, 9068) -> 28.7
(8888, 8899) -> 28.1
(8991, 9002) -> 25.9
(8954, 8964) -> 31.1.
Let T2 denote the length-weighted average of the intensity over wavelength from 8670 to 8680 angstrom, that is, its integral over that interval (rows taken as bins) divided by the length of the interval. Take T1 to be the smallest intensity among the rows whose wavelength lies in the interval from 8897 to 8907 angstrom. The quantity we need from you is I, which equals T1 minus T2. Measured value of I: -0.2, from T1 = 27.3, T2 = 27.5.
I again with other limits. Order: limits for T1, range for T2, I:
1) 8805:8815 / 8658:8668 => 2.3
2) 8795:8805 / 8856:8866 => -2.0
